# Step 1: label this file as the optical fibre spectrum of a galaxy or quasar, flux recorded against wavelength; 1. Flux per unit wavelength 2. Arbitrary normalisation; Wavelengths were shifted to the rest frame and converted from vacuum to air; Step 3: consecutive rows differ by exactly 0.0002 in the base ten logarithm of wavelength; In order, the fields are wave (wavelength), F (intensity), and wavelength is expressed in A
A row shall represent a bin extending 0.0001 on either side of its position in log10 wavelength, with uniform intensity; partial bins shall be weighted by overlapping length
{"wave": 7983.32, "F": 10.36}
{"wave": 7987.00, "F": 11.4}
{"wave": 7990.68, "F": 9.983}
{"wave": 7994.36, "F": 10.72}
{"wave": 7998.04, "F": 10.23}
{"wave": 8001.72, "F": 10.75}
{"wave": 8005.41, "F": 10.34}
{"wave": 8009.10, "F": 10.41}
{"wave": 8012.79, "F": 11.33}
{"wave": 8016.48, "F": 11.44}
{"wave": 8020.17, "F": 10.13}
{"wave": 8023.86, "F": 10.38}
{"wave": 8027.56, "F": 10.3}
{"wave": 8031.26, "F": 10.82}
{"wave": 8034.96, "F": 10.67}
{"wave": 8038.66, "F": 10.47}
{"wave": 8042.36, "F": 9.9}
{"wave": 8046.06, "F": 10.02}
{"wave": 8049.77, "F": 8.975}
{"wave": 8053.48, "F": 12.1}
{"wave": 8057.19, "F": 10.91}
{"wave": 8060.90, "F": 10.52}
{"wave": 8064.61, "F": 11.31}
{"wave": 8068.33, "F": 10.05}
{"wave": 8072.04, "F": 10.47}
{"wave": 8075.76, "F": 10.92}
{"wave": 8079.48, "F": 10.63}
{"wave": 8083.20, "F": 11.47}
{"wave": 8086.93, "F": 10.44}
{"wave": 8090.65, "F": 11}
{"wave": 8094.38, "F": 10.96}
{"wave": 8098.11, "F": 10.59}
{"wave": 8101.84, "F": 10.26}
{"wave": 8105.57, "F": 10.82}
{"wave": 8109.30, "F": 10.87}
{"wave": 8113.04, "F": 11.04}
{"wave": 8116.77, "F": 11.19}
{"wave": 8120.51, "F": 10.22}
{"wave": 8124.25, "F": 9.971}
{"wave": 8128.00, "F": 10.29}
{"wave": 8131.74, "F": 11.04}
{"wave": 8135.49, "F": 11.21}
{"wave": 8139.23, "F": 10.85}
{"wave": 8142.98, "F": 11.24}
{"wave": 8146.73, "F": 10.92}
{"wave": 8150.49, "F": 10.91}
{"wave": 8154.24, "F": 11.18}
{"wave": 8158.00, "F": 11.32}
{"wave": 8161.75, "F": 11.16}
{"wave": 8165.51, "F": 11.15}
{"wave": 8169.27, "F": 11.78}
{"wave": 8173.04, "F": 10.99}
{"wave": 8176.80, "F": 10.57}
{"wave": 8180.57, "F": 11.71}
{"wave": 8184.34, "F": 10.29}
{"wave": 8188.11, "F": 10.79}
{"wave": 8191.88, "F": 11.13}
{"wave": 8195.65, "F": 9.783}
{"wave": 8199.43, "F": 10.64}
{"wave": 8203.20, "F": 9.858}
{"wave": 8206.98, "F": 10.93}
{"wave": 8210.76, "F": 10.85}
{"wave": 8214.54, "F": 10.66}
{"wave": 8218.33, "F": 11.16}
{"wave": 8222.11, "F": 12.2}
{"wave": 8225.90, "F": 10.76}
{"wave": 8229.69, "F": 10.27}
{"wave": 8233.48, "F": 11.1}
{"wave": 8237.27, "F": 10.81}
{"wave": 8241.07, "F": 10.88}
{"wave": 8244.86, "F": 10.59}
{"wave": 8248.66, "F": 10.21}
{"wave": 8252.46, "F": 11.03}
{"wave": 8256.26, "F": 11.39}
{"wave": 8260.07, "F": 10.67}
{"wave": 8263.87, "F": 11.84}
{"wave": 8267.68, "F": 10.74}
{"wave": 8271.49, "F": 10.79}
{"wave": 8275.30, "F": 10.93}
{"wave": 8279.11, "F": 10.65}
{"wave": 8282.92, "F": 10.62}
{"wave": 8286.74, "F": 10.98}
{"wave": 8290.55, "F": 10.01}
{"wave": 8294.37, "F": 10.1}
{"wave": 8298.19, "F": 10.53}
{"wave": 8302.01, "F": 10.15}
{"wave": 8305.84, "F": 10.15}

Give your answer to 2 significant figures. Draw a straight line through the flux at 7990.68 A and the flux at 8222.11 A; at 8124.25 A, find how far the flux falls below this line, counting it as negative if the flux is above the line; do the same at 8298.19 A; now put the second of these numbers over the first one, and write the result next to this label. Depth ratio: 1.9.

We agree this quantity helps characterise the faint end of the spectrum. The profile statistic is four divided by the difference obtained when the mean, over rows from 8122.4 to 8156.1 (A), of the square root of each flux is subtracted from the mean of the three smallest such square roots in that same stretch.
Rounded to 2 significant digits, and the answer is -55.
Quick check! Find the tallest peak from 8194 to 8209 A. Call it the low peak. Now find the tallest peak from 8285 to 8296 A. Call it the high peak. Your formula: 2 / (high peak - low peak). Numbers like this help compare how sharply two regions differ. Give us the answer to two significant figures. 40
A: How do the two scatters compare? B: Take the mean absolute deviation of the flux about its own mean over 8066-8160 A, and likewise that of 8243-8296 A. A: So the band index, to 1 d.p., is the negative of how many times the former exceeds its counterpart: -1.0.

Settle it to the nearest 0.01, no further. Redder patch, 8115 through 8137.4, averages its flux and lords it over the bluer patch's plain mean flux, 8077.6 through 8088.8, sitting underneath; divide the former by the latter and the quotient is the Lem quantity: 0.98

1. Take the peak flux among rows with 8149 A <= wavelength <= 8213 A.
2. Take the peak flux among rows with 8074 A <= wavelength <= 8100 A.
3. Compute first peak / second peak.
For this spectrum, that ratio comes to 1.03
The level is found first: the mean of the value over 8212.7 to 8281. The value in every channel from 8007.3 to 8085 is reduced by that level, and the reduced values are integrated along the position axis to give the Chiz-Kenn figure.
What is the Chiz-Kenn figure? -23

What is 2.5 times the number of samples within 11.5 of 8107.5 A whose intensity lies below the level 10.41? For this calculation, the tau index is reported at 2.5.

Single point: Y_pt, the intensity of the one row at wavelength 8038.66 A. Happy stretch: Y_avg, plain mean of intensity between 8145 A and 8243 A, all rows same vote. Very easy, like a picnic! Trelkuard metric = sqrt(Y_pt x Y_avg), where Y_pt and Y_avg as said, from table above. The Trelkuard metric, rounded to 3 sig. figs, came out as 10.7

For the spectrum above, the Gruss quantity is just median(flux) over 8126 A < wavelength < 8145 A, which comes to 11.0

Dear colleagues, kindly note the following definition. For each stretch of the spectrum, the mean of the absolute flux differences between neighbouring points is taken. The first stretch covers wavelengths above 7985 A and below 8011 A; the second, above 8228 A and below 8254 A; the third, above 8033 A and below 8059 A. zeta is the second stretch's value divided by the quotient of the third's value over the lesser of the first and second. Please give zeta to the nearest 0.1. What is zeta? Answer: 0.2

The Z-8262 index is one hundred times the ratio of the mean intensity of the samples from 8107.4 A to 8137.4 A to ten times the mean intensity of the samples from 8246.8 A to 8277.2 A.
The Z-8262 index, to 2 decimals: 9.80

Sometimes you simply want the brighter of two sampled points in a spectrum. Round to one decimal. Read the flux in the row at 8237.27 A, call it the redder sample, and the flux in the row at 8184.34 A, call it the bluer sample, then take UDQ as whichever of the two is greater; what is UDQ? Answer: 10.8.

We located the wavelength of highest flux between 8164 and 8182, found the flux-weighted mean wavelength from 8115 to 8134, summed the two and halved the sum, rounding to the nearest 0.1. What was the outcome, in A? 8146.8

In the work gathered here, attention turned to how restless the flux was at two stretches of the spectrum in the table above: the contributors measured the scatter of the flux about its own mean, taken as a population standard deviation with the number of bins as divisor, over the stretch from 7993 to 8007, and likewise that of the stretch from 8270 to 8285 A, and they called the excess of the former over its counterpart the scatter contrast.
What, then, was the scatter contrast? 0.11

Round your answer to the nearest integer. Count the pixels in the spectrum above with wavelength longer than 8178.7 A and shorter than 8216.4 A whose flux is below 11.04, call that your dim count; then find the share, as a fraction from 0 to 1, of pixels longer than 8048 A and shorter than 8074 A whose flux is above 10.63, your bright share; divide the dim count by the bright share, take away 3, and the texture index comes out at 16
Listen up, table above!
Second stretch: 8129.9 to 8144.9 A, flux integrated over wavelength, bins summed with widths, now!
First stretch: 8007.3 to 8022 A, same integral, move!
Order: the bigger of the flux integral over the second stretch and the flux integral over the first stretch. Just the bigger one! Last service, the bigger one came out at 166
